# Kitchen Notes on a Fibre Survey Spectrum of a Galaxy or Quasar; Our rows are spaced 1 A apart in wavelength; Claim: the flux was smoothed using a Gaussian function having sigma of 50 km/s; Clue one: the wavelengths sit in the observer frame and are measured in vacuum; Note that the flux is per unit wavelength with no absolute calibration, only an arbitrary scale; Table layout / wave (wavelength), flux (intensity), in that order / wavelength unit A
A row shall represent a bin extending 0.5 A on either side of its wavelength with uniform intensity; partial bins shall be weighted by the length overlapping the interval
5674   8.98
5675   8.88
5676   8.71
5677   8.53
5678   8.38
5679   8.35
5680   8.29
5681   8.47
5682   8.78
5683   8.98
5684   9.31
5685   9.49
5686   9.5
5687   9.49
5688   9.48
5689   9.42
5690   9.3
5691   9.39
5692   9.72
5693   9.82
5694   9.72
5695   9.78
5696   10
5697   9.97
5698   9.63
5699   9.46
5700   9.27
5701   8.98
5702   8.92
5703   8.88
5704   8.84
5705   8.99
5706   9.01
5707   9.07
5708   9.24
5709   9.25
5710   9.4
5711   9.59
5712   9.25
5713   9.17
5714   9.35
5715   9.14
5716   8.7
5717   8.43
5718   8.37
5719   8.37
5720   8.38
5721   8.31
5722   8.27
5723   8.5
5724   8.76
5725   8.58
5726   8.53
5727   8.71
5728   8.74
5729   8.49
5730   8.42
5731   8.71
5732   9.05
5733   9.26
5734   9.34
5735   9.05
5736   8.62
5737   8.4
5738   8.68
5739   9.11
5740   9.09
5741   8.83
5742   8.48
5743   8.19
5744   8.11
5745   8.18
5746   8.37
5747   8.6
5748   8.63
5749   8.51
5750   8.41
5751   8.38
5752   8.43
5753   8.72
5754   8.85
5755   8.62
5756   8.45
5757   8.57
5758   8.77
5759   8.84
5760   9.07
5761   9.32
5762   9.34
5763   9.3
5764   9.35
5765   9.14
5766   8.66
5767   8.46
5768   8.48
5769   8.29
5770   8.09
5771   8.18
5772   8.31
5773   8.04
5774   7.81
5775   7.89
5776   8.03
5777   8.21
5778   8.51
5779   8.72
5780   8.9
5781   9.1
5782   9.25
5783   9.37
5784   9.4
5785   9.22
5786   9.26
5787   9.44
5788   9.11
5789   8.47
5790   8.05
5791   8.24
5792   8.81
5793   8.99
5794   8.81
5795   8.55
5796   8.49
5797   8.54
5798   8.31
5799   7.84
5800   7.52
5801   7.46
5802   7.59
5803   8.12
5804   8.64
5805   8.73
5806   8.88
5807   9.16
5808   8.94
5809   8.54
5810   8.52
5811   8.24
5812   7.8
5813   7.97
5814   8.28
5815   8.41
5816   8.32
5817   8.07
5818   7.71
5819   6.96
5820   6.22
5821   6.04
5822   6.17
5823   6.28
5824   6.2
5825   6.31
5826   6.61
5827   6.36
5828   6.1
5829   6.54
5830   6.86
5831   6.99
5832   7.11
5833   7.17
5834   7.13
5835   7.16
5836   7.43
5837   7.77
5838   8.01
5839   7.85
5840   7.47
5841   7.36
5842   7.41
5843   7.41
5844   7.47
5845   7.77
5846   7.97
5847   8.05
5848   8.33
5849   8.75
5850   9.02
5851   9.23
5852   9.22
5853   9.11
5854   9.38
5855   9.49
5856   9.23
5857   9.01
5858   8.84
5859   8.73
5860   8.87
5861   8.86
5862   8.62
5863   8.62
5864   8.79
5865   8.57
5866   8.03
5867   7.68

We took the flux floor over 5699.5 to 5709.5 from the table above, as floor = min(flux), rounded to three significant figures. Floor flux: 8.84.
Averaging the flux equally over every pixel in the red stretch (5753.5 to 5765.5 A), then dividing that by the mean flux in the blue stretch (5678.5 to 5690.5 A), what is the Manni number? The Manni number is 0.99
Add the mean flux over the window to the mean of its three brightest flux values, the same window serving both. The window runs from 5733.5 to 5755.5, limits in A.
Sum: 17.8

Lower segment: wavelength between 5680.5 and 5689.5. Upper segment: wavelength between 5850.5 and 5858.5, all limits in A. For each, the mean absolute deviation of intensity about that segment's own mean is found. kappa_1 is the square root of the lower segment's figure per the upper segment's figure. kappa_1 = 1.4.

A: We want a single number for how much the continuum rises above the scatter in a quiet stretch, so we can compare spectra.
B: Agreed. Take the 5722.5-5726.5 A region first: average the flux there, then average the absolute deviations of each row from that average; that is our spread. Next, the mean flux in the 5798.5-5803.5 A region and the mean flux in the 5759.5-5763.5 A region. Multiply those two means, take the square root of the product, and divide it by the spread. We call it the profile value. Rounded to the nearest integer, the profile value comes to 101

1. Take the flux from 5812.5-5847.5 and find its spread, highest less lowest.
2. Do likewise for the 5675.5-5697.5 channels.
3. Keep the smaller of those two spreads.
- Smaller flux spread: 1.7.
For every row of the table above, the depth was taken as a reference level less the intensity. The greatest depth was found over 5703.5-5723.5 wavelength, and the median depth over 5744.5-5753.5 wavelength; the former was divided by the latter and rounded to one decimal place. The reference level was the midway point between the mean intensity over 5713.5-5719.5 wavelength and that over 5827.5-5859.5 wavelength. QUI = -1.1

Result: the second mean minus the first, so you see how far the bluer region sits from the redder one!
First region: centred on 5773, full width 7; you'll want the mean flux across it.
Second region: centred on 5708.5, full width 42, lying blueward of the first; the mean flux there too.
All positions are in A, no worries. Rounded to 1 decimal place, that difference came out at 1.0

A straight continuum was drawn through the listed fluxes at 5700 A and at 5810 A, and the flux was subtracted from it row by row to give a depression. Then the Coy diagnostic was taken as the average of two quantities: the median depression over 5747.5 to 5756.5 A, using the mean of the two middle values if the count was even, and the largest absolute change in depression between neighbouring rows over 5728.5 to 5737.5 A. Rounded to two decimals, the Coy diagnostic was 0.42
